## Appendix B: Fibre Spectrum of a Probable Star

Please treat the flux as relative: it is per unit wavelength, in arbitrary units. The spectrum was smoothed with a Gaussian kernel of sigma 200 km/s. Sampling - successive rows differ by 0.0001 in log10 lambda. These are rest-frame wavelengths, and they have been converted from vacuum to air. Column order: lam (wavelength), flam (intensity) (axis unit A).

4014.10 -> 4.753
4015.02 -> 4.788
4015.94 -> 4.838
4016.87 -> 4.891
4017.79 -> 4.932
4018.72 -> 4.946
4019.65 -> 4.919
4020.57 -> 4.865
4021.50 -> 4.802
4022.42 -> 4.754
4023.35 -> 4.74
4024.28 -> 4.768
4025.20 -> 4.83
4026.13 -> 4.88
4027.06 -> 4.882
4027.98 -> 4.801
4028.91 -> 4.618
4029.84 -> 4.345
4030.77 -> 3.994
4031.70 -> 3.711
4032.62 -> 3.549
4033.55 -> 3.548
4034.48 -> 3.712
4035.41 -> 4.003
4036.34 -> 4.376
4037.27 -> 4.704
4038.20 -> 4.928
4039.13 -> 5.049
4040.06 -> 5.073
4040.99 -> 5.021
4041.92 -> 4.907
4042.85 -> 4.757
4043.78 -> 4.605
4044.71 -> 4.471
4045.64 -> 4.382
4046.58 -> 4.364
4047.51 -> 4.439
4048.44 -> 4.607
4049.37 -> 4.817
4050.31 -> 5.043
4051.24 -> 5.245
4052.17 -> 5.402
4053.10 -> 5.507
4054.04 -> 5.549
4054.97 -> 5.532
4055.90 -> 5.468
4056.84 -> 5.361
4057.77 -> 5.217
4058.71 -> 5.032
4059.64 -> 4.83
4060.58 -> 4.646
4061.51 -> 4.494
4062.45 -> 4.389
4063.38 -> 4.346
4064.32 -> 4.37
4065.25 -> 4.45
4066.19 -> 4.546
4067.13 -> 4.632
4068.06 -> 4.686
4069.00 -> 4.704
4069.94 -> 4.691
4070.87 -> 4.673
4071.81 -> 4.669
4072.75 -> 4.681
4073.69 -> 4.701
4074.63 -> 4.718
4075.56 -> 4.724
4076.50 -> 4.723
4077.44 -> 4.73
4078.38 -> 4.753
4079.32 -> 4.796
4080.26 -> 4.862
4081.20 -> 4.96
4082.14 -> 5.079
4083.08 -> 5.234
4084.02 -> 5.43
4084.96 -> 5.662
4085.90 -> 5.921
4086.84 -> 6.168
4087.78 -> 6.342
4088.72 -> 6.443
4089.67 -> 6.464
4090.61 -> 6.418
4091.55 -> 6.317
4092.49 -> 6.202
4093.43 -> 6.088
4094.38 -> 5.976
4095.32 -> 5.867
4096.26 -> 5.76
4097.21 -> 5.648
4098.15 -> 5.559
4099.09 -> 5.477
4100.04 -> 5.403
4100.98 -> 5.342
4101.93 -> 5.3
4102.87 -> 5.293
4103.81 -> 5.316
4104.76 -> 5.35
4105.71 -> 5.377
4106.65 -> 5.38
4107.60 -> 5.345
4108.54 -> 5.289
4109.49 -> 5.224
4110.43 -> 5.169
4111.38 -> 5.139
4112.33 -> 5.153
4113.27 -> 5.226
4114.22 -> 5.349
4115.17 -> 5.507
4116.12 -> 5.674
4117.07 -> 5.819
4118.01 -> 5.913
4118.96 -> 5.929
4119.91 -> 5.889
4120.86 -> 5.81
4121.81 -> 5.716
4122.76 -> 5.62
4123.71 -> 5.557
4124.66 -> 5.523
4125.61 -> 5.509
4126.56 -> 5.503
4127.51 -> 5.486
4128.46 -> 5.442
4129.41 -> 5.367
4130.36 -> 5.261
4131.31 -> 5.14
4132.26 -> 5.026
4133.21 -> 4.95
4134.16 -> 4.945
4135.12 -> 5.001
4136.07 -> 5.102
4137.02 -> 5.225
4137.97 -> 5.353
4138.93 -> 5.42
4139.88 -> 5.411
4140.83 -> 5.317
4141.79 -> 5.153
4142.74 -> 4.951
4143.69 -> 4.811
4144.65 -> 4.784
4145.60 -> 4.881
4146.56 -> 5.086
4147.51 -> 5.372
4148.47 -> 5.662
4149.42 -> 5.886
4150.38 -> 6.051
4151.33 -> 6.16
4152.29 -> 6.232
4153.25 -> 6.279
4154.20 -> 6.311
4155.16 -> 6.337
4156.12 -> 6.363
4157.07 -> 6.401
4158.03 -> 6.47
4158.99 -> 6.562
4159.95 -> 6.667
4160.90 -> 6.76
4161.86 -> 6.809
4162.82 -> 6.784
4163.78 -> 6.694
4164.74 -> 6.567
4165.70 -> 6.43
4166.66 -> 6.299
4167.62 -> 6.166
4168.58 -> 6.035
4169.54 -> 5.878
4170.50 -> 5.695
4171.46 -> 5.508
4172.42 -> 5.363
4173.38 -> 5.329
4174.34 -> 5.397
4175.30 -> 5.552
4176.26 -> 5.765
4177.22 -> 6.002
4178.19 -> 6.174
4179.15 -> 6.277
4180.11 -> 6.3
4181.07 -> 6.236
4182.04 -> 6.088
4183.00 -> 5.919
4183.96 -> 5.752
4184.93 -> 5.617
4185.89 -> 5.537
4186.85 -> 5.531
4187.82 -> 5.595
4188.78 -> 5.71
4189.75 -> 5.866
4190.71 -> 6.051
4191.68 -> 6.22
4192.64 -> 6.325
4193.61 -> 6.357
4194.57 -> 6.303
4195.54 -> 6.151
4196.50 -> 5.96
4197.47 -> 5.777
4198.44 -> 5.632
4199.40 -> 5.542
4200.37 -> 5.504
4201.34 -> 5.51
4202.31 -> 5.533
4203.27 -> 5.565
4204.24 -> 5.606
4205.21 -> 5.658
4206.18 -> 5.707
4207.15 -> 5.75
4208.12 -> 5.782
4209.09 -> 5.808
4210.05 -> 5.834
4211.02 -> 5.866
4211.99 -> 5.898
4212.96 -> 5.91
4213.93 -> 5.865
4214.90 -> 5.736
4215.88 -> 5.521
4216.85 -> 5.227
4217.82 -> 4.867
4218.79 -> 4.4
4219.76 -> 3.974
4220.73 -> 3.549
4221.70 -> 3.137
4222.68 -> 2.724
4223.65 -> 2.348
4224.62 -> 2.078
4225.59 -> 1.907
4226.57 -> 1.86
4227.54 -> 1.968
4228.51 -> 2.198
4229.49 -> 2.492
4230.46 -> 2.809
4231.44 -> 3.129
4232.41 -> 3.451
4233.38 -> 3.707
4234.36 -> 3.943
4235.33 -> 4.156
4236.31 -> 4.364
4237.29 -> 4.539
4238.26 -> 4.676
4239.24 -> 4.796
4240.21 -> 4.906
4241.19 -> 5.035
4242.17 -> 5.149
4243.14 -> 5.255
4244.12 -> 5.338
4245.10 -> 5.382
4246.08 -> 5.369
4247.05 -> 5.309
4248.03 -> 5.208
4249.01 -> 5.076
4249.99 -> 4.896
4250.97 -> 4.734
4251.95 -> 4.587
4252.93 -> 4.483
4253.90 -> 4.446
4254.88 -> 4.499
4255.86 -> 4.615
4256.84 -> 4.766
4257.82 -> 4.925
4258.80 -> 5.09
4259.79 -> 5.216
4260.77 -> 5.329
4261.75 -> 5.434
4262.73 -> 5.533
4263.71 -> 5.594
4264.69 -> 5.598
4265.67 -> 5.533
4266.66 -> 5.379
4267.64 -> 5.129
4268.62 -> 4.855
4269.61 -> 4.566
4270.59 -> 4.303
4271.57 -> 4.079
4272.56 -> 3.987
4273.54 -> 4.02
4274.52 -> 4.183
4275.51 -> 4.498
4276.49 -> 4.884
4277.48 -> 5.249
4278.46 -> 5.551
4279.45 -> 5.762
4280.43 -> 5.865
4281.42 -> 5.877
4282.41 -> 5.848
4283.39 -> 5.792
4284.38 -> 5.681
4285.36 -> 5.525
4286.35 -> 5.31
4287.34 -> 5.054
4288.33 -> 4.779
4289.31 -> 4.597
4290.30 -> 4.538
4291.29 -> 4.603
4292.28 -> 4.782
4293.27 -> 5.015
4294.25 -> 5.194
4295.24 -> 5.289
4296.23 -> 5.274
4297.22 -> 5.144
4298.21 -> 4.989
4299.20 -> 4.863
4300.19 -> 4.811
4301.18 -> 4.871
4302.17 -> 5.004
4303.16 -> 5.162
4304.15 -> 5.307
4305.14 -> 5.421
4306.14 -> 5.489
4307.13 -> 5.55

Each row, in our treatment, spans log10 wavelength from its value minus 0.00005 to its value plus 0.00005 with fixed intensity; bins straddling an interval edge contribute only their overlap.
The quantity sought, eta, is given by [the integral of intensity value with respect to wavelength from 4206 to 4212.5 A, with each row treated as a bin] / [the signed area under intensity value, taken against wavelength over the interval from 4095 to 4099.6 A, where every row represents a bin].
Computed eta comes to 1.5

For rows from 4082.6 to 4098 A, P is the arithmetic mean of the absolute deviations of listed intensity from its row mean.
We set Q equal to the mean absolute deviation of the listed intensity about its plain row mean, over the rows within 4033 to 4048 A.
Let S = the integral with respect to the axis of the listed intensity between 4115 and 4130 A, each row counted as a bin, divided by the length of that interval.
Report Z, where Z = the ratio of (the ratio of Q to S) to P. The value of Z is 0.2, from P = 0.31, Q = 0.36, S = 5.6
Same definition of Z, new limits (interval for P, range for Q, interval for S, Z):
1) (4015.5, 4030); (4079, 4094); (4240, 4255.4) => 1.1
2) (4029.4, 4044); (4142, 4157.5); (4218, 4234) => 0.4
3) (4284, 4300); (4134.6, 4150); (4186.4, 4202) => 0.2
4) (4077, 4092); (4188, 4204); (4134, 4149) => 0.1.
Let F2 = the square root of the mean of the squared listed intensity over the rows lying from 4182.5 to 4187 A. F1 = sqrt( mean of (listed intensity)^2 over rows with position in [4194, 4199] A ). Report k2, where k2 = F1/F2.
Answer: 1.05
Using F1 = 6.0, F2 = 5.67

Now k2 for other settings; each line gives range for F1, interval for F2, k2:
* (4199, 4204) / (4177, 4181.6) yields 0.89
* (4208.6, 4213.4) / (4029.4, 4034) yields 1.53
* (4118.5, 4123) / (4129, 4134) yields 1.12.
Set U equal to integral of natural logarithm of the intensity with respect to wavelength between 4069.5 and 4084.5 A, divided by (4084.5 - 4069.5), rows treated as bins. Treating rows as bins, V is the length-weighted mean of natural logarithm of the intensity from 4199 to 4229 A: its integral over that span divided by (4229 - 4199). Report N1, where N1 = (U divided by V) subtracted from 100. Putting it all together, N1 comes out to 98.9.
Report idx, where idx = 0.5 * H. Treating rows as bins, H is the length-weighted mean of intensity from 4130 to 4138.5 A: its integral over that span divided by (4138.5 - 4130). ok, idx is 2.56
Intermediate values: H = 5.11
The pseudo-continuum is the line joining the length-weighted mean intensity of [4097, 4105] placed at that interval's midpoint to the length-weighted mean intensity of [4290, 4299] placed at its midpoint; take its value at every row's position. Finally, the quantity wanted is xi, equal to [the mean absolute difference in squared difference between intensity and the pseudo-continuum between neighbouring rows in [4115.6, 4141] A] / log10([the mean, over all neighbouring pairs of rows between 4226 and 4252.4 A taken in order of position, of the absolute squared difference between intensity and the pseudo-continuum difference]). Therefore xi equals -0.09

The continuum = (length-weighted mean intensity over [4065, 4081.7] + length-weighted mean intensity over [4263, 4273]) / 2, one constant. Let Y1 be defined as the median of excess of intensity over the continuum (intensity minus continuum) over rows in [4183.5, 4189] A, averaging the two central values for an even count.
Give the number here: 0.8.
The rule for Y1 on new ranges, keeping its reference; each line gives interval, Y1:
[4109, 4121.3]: 0.7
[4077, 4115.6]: 0.6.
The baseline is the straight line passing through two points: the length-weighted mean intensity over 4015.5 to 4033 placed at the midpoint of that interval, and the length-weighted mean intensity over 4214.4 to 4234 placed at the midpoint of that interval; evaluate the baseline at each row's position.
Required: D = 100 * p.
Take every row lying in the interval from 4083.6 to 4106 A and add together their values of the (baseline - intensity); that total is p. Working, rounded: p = -39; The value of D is -3864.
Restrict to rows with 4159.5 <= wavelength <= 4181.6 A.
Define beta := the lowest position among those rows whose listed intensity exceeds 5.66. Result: 4159.95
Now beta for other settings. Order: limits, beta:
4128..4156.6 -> 4148.47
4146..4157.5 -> 4148.47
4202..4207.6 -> 4206.18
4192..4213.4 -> 4192.64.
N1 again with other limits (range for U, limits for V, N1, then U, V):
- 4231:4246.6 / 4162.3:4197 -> 99.2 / 1.51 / 1.79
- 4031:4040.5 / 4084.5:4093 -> 99.2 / 1.44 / 1.83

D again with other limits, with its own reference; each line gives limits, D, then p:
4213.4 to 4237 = -496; -5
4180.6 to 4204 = -5476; -55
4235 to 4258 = -3936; -39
